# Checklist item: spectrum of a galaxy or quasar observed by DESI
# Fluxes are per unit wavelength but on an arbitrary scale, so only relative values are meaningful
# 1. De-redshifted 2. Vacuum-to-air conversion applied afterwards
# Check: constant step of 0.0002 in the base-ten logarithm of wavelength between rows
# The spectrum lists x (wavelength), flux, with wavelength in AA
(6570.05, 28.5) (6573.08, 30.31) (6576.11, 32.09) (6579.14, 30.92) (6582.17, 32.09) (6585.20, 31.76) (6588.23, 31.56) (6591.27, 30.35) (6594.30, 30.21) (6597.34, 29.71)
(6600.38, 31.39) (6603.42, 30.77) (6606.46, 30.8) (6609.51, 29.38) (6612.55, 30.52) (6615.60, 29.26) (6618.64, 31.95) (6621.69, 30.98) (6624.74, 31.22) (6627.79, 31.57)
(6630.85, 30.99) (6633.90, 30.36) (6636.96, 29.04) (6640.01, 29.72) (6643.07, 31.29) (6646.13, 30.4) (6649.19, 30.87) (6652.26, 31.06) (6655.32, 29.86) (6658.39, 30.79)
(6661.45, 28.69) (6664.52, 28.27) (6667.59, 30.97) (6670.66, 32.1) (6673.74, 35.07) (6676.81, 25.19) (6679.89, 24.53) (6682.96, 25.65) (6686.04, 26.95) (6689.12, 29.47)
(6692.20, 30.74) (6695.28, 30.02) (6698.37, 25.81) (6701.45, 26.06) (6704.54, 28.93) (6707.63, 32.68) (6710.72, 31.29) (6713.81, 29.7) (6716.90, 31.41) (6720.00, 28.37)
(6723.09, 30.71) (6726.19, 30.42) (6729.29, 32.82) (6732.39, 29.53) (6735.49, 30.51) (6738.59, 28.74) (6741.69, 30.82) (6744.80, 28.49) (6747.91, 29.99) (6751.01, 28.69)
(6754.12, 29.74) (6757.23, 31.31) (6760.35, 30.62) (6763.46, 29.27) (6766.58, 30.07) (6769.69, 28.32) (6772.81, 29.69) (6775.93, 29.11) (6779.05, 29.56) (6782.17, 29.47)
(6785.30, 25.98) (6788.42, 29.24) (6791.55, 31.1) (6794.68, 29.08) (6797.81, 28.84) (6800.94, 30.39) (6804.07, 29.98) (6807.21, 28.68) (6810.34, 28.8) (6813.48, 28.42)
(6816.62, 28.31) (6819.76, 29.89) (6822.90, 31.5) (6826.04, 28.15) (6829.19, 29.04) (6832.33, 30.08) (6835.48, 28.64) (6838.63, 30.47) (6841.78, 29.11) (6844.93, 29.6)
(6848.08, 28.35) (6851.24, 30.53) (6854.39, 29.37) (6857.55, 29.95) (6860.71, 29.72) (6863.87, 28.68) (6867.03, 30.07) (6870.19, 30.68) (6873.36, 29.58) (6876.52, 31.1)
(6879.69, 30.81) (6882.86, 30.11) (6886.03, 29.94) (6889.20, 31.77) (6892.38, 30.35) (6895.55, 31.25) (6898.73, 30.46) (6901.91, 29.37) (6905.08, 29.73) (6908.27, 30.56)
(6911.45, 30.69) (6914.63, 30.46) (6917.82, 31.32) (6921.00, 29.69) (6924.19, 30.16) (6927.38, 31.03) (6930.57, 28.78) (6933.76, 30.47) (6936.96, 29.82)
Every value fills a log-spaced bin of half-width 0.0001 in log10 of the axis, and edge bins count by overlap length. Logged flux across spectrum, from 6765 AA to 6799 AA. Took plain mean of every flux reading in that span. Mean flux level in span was 29.1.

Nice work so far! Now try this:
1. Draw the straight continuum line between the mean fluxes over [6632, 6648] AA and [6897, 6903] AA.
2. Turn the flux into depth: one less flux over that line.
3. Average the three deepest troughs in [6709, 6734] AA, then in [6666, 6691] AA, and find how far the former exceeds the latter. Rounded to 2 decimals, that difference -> -0.14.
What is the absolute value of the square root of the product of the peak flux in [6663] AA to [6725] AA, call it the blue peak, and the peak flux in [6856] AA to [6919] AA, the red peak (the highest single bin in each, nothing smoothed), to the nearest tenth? 33.4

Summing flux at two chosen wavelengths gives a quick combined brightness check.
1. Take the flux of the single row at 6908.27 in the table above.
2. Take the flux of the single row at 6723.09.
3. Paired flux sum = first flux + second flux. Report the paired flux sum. 61.3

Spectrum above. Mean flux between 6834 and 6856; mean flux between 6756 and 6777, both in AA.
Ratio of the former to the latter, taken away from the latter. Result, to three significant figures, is 28.8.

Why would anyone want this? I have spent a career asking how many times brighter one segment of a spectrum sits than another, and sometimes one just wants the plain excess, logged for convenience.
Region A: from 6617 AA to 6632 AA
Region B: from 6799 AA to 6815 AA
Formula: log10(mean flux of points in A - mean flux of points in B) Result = 0.32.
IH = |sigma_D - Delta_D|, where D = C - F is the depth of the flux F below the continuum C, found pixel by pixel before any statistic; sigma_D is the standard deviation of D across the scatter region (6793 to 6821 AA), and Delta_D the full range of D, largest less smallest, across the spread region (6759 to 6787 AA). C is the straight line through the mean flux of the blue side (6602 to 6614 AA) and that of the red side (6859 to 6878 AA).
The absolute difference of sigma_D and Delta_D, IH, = 3.9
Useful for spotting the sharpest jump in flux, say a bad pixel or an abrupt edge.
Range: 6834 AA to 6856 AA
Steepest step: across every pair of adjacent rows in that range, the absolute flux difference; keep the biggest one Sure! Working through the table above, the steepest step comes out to 2.2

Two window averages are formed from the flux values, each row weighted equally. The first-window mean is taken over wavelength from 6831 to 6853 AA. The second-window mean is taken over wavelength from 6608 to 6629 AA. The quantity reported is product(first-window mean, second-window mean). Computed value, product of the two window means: 907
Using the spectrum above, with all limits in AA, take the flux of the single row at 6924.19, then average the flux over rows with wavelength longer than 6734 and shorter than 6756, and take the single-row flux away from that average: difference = -0.6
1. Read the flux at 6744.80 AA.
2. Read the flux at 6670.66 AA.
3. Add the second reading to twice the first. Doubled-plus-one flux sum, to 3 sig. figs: 89.1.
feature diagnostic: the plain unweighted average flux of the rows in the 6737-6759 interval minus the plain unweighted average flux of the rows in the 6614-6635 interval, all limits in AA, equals -1.2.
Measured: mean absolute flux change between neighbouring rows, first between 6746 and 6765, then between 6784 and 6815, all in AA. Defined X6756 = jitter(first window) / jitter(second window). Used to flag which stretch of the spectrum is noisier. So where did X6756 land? 1.0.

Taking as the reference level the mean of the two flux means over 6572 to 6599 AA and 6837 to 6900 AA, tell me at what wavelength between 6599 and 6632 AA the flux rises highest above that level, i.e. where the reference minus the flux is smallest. 6618.64 AA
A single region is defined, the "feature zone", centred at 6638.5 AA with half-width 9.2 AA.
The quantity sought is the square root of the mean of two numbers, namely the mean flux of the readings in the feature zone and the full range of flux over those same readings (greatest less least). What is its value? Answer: 4.03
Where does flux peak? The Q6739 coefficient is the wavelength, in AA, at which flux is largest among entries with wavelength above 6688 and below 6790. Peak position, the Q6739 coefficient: 6729.29 AA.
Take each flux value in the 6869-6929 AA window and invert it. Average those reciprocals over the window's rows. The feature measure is 0.0328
